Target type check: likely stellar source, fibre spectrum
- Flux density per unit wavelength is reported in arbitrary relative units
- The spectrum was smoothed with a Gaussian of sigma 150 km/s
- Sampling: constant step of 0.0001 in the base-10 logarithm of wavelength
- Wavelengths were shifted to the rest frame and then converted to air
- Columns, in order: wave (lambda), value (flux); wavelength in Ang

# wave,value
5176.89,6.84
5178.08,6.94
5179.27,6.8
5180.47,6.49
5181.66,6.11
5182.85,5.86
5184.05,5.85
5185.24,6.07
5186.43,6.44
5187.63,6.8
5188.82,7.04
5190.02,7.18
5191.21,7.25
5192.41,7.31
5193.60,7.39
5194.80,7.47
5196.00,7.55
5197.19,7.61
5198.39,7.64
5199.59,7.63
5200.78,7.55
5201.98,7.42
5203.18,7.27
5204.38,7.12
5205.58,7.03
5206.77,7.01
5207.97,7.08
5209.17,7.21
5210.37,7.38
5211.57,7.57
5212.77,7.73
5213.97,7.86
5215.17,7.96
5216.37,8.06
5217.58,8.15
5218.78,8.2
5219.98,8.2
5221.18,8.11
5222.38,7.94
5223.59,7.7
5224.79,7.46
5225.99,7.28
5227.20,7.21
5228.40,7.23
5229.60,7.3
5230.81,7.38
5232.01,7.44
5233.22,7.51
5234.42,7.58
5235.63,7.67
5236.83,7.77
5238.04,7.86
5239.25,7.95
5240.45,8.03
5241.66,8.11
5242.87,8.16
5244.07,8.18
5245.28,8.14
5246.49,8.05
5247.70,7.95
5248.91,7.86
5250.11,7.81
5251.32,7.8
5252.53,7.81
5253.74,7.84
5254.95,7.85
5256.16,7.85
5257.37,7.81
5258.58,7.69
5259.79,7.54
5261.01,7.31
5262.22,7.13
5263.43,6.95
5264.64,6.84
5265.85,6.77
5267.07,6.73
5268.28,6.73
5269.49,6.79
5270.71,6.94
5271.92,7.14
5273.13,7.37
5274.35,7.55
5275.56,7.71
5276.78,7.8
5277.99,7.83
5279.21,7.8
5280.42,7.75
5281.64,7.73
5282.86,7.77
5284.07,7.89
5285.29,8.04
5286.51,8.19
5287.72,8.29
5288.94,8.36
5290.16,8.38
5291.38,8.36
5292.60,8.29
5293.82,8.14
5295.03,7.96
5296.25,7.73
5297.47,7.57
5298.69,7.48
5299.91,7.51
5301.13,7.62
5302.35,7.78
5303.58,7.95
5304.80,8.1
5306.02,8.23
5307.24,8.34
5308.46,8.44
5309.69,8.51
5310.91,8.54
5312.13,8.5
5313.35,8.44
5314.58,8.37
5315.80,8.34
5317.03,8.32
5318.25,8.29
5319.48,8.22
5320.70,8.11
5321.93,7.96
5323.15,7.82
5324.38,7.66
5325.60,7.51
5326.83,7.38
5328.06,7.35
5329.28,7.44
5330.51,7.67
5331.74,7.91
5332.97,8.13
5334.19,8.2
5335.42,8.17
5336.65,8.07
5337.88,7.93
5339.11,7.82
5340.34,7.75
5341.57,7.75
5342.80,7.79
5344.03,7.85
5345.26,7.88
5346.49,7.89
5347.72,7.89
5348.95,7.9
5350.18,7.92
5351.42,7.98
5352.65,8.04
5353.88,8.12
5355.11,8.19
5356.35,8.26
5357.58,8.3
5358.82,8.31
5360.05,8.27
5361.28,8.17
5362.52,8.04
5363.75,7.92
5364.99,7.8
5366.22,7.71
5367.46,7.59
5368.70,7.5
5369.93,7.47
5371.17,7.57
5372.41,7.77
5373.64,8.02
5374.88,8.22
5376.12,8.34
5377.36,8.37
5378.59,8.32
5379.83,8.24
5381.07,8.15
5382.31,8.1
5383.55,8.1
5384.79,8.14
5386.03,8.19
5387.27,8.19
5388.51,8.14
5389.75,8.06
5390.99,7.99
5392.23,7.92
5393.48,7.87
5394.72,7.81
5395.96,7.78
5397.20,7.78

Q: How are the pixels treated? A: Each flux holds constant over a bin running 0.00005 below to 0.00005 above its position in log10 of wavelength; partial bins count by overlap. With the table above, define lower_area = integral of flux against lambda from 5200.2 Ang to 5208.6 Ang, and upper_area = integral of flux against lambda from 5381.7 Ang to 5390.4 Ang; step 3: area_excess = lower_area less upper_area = -10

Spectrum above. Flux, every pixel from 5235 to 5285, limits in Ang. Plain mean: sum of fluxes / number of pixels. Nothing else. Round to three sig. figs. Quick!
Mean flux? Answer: 7.62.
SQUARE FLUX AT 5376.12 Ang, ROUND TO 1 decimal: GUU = 69.6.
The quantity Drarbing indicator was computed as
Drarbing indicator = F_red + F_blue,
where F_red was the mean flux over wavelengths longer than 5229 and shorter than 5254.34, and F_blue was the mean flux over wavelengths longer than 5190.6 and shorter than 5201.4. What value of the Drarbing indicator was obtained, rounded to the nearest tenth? 15.3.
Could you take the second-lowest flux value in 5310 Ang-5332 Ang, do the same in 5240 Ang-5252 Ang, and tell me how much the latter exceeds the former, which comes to 0.4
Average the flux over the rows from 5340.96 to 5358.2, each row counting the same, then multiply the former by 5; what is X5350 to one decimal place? 39.9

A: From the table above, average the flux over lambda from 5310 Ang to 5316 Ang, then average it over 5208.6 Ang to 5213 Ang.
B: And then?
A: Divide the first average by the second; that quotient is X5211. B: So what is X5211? 1.13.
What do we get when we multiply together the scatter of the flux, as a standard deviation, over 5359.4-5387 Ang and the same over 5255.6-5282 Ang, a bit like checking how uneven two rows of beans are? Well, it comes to 0.12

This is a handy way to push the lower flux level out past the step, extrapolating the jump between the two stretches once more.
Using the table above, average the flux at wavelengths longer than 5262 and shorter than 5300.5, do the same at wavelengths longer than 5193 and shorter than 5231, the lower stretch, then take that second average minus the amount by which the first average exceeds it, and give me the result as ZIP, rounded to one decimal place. 7.5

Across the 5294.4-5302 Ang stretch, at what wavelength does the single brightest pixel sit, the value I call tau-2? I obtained 5295.03 Ang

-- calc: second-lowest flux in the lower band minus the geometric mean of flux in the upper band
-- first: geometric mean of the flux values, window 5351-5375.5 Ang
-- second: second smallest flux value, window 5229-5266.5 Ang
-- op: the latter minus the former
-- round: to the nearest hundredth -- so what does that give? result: -1.12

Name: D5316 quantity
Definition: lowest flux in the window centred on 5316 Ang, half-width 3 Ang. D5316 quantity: 8.29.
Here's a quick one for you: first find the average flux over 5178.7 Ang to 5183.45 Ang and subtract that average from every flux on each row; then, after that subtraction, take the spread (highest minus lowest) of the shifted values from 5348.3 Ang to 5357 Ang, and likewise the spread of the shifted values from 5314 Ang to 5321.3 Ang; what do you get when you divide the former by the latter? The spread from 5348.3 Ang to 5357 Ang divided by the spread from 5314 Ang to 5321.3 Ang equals 1.4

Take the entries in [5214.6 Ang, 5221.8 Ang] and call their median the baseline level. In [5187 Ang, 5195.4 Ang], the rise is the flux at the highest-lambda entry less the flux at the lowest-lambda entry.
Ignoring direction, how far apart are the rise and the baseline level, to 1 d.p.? 7.5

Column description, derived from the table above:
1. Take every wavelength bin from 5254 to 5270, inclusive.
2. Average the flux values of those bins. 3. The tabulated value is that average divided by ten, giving 0.72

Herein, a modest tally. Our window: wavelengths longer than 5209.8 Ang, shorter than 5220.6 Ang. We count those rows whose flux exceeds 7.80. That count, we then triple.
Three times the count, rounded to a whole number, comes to 18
